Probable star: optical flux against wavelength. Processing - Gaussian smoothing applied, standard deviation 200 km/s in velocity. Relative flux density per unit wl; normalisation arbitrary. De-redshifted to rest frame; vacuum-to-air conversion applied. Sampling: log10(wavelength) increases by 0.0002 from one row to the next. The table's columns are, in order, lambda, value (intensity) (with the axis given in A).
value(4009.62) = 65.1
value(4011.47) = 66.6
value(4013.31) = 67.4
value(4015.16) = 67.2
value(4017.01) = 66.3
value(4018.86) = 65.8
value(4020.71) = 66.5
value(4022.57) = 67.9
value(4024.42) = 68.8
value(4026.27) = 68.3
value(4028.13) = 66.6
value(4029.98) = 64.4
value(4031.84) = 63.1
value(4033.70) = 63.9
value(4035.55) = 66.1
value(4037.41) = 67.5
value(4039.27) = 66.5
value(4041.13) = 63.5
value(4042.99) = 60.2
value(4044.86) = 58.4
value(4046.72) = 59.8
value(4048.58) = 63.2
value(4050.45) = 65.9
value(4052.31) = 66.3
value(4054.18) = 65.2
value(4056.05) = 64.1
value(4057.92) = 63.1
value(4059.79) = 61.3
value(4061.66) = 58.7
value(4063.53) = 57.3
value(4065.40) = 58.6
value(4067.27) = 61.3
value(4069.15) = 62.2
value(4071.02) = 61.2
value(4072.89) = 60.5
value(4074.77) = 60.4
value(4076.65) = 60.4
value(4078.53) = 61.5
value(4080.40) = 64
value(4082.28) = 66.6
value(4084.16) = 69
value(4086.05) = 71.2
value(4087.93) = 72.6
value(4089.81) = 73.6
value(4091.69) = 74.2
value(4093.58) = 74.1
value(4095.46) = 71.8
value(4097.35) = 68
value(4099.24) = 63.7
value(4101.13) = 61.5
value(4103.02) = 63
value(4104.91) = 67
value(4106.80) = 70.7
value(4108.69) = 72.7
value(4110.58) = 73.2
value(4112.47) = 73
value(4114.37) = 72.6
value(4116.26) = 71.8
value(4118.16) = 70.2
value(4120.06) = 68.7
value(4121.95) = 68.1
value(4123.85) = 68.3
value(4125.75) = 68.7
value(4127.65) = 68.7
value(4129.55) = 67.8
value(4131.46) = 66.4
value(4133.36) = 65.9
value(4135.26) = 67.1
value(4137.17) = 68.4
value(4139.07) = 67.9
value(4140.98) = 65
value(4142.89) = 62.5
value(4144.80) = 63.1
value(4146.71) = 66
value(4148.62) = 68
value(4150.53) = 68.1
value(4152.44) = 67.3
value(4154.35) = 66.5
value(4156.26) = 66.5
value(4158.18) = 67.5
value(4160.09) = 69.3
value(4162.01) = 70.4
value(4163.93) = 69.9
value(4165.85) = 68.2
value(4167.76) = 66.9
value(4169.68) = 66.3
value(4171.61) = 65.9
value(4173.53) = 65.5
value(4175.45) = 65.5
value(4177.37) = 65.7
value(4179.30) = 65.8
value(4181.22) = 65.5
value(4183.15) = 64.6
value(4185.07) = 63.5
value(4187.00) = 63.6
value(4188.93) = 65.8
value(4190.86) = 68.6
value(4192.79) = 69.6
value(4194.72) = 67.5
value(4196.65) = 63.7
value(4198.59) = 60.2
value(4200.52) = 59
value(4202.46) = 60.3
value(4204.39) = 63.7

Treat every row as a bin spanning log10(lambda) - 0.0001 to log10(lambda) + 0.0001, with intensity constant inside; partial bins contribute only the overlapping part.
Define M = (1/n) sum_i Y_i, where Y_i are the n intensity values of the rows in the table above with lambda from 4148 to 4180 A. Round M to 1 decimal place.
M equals 67.3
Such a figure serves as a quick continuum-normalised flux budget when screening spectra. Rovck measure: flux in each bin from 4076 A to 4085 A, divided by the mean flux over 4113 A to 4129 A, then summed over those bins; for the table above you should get 4.6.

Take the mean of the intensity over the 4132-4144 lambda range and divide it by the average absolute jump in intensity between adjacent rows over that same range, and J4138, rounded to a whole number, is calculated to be 39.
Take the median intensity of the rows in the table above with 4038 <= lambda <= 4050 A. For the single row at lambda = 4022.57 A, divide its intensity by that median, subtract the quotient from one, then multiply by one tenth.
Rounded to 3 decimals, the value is -0.010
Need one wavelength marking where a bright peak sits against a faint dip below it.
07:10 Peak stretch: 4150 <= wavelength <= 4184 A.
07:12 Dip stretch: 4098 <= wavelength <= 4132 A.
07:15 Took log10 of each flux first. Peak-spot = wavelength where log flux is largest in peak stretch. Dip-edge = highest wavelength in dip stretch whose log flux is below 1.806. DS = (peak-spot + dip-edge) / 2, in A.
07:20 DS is 4132.5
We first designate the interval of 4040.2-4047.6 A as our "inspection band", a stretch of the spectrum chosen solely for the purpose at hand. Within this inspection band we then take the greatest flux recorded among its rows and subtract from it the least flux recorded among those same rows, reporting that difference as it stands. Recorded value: 5.1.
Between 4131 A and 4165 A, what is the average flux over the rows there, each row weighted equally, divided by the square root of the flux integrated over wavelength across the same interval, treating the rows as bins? 1.40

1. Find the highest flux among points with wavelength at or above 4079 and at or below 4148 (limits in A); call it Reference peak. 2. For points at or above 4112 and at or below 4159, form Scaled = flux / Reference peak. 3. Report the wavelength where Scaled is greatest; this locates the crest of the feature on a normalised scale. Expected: 4112.47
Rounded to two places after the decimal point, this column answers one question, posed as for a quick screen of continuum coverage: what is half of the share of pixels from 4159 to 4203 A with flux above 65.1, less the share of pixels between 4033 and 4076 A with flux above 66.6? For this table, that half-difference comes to 0.33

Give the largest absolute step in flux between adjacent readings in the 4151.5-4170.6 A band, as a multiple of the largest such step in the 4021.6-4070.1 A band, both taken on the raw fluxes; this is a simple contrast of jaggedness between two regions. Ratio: 0.53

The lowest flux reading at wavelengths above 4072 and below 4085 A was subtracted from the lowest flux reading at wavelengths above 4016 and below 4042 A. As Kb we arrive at 3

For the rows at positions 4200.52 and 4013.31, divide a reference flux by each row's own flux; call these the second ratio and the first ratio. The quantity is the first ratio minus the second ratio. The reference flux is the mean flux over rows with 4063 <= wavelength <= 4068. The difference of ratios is -0.12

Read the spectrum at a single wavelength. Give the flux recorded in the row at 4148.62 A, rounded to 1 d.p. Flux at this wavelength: 68.0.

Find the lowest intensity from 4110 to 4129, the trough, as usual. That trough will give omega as 68.1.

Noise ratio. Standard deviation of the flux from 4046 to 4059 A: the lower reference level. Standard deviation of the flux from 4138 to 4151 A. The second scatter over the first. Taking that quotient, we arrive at 1.1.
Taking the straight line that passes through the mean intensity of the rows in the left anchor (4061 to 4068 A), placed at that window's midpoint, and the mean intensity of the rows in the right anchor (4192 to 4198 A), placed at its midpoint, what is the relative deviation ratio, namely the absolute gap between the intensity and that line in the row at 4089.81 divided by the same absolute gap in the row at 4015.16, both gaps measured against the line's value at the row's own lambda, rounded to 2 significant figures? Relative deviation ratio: 1.2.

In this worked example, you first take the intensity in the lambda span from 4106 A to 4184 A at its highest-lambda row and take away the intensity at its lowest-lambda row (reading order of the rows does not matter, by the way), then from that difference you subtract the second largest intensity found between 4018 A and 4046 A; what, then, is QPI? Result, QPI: -74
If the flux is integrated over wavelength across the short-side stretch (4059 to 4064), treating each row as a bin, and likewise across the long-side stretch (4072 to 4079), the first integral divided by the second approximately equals 0.7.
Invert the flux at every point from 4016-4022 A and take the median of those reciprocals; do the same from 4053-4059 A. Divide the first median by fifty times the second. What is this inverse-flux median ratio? 0.0193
